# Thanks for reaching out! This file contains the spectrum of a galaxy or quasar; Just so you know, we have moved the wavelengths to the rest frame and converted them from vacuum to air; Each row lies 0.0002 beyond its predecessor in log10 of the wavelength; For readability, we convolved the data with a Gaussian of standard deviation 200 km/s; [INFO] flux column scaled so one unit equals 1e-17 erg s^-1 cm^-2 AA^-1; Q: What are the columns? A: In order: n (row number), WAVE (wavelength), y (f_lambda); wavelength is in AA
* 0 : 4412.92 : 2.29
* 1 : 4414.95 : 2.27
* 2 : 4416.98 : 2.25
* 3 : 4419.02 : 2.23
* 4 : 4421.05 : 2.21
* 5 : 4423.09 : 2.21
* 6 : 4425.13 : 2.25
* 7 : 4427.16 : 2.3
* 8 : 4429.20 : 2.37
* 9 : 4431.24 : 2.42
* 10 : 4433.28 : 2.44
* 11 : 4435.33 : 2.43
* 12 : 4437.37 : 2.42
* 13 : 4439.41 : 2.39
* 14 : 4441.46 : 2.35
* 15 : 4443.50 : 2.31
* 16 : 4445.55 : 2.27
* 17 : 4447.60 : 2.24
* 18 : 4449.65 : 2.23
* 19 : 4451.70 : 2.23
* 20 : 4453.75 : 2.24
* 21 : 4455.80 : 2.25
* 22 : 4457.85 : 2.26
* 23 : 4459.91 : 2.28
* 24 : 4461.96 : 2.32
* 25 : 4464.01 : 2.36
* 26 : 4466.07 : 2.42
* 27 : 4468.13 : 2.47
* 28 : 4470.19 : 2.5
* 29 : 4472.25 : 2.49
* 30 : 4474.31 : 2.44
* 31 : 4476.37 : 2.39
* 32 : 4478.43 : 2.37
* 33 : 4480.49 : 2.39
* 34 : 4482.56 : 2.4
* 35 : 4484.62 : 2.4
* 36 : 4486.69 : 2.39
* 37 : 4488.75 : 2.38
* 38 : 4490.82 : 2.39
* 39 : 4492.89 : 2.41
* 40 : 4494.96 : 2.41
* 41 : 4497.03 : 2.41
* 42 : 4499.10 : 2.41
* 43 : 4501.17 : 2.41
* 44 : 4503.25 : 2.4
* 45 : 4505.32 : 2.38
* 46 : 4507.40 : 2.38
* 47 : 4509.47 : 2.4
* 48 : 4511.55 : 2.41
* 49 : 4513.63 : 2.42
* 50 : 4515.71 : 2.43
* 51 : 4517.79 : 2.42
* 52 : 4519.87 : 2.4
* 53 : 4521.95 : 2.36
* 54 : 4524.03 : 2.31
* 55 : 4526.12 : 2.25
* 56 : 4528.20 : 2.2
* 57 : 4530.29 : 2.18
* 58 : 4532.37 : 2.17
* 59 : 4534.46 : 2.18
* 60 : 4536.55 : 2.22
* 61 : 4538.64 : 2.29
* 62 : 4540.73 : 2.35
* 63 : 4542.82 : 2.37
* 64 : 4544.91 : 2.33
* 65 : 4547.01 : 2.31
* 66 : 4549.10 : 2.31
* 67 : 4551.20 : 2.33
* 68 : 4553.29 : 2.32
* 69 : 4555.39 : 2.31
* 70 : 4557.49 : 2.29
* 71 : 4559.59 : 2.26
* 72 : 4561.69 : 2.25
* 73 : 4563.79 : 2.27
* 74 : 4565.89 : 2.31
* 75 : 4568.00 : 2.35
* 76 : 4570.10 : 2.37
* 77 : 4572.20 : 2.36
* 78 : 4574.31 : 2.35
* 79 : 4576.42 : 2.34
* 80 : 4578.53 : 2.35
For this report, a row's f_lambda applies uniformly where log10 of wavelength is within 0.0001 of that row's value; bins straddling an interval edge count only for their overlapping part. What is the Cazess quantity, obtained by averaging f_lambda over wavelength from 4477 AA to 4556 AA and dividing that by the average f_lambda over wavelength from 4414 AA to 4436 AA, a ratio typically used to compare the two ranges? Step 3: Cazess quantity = 1.02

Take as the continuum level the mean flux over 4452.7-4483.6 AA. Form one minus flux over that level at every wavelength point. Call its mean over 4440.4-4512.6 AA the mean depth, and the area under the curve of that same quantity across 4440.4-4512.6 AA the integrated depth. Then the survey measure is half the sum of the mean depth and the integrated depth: 0.10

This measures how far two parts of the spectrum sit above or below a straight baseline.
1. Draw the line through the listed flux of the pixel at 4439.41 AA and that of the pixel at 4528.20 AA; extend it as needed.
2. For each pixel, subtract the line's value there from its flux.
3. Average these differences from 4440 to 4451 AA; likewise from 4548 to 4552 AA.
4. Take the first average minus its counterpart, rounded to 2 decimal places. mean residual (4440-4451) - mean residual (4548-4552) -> -0.26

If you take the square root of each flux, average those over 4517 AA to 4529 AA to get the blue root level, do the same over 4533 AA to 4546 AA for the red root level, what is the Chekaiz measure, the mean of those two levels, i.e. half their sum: 1.52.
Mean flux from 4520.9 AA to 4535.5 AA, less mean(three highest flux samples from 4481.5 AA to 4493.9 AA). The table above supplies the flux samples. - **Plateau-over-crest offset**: -0.17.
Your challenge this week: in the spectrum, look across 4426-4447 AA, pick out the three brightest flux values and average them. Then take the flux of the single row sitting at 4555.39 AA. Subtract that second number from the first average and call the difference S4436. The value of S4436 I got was 0.12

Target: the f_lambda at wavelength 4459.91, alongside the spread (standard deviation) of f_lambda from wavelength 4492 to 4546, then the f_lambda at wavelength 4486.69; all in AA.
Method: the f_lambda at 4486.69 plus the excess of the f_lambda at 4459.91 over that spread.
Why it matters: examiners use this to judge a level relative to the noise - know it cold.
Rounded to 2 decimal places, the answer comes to 4.58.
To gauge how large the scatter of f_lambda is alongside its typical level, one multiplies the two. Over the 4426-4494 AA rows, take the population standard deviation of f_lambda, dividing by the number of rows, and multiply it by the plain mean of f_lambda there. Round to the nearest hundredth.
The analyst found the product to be 0.18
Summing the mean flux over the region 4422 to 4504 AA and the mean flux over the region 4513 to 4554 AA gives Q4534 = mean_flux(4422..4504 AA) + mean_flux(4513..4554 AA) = 4.67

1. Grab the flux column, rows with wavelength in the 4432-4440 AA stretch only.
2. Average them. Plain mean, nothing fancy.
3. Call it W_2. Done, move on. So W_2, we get 2.42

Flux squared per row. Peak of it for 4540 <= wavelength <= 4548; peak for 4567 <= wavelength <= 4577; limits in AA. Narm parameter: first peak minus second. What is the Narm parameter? 0.0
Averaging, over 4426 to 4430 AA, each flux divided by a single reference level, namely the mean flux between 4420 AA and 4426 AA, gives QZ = 1.05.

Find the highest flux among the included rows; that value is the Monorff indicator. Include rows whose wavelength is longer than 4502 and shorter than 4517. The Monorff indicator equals 2.43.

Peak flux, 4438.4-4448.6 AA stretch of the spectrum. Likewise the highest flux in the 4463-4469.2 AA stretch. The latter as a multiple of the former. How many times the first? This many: 1.03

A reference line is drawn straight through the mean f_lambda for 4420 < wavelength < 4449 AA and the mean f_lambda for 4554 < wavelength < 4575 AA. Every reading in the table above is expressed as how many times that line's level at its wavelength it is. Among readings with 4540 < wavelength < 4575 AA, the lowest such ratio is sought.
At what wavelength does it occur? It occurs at 4561.69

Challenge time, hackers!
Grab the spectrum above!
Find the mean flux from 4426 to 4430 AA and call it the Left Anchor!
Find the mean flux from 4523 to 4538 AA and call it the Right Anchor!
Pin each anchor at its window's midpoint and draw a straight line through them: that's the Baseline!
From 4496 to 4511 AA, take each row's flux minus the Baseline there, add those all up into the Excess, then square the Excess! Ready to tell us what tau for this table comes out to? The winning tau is 1.1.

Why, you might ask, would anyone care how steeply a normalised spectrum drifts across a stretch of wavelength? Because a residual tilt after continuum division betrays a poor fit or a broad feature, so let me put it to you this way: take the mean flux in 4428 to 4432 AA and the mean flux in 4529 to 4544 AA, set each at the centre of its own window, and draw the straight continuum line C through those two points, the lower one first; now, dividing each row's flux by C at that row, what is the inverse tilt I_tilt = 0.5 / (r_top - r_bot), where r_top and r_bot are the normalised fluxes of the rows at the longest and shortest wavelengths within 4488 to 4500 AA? 26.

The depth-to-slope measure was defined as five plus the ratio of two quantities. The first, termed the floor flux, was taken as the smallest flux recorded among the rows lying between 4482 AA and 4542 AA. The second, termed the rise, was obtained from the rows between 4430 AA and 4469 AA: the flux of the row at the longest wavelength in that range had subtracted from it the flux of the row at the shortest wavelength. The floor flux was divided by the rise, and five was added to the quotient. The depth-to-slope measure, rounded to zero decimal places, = 48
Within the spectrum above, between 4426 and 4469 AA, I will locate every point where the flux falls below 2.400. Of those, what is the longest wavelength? 4464.01 AA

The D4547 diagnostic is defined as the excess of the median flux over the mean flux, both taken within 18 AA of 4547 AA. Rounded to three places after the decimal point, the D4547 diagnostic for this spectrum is 0.011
